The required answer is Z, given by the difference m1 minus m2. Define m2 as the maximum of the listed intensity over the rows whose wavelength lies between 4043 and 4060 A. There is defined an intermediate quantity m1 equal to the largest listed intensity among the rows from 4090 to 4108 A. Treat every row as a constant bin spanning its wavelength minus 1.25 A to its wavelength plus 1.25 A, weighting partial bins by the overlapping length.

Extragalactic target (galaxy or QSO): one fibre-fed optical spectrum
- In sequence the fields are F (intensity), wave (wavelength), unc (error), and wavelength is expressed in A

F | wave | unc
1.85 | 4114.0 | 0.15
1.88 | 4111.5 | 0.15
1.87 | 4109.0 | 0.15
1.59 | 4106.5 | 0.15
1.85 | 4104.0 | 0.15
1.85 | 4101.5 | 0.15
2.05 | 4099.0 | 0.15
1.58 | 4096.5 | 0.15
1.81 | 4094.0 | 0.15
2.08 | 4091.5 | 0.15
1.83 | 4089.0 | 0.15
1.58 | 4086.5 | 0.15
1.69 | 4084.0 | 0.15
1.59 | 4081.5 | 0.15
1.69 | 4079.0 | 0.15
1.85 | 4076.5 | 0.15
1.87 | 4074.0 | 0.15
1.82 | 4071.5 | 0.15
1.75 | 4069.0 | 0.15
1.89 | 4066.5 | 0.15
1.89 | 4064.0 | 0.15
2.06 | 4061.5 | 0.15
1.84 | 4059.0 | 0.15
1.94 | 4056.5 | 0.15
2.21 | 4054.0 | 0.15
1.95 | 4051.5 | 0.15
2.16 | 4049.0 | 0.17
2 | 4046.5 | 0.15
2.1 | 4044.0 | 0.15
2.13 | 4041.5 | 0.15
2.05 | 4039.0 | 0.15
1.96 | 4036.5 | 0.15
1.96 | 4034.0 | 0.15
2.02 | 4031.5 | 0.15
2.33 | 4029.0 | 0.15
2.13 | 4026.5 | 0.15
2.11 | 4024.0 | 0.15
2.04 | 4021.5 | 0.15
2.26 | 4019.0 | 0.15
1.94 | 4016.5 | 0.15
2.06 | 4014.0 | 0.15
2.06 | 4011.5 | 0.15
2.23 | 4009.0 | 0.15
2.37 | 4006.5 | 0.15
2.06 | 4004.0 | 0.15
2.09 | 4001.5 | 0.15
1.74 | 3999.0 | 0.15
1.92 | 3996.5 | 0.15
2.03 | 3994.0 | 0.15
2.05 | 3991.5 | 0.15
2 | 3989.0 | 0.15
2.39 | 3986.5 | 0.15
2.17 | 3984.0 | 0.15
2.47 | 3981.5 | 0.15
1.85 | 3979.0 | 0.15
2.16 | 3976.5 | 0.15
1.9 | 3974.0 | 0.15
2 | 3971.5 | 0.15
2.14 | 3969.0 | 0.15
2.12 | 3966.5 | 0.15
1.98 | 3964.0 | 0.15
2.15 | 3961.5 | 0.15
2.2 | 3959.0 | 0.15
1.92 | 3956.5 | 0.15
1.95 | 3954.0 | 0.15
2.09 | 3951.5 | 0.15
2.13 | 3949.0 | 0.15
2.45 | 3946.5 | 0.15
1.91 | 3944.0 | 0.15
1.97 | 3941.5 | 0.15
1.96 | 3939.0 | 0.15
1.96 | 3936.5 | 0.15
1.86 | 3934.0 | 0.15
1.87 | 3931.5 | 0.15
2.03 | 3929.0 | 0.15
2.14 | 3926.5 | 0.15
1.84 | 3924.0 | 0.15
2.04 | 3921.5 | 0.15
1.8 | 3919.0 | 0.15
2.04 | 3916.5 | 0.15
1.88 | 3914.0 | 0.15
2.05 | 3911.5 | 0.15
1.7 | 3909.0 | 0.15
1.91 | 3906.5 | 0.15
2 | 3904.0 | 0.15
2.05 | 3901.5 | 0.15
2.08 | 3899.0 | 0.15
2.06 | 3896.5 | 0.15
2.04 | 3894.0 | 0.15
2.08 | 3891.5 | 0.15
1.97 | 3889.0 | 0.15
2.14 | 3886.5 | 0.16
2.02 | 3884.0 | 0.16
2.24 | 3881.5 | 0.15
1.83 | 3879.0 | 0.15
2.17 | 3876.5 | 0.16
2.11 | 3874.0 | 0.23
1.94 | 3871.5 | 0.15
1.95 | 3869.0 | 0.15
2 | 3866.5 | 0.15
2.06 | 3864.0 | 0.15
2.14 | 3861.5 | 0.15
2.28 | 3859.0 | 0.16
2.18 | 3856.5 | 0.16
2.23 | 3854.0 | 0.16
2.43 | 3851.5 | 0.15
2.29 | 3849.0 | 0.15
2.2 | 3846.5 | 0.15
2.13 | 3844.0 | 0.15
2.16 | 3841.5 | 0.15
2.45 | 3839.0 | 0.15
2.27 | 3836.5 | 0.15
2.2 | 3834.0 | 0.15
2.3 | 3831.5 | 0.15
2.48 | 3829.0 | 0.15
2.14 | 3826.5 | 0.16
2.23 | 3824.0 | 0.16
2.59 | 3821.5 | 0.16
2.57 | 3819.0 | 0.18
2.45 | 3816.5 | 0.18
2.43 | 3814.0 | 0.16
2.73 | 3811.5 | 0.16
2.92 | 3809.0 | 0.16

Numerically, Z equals -0.13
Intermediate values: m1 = 2.08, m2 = 2.21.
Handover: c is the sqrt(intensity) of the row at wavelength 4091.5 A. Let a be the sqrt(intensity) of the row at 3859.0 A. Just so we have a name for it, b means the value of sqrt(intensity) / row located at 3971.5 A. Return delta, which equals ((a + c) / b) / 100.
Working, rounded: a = 1.51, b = 1.41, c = 1.44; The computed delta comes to 0.0209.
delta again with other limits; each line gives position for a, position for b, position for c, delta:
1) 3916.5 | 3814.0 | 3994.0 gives 0.0183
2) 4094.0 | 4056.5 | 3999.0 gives 0.0191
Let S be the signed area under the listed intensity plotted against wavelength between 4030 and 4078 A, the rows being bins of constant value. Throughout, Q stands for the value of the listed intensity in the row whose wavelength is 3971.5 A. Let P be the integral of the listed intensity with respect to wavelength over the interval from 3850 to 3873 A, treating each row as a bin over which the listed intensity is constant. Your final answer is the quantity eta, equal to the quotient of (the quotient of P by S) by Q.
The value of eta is 0.26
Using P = 49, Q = 2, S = 95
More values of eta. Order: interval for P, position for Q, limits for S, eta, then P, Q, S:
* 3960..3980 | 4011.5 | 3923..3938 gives 0.68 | 41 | 2.06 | 29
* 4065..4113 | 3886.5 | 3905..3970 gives 0.31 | 86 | 2.14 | 130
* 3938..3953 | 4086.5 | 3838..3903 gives 0.14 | 31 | 1.58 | 138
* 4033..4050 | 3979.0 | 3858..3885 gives 0.34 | 35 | 1.85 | 56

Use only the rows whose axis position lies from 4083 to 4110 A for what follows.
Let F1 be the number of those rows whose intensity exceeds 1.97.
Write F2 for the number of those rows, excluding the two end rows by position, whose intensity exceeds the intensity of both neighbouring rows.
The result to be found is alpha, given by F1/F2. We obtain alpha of 1.0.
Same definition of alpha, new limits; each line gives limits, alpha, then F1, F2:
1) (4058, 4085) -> 0.5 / 1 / 2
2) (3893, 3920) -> 2.3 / 7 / 3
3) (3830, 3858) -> 5.5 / 11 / 2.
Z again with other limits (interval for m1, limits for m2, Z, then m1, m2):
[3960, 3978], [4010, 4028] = -0.10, 2.16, 2.26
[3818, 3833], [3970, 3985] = 0.12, 2.59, 2.47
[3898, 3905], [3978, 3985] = -0.39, 2.08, 2.47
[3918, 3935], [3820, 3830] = -0.45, 2.14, 2.59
